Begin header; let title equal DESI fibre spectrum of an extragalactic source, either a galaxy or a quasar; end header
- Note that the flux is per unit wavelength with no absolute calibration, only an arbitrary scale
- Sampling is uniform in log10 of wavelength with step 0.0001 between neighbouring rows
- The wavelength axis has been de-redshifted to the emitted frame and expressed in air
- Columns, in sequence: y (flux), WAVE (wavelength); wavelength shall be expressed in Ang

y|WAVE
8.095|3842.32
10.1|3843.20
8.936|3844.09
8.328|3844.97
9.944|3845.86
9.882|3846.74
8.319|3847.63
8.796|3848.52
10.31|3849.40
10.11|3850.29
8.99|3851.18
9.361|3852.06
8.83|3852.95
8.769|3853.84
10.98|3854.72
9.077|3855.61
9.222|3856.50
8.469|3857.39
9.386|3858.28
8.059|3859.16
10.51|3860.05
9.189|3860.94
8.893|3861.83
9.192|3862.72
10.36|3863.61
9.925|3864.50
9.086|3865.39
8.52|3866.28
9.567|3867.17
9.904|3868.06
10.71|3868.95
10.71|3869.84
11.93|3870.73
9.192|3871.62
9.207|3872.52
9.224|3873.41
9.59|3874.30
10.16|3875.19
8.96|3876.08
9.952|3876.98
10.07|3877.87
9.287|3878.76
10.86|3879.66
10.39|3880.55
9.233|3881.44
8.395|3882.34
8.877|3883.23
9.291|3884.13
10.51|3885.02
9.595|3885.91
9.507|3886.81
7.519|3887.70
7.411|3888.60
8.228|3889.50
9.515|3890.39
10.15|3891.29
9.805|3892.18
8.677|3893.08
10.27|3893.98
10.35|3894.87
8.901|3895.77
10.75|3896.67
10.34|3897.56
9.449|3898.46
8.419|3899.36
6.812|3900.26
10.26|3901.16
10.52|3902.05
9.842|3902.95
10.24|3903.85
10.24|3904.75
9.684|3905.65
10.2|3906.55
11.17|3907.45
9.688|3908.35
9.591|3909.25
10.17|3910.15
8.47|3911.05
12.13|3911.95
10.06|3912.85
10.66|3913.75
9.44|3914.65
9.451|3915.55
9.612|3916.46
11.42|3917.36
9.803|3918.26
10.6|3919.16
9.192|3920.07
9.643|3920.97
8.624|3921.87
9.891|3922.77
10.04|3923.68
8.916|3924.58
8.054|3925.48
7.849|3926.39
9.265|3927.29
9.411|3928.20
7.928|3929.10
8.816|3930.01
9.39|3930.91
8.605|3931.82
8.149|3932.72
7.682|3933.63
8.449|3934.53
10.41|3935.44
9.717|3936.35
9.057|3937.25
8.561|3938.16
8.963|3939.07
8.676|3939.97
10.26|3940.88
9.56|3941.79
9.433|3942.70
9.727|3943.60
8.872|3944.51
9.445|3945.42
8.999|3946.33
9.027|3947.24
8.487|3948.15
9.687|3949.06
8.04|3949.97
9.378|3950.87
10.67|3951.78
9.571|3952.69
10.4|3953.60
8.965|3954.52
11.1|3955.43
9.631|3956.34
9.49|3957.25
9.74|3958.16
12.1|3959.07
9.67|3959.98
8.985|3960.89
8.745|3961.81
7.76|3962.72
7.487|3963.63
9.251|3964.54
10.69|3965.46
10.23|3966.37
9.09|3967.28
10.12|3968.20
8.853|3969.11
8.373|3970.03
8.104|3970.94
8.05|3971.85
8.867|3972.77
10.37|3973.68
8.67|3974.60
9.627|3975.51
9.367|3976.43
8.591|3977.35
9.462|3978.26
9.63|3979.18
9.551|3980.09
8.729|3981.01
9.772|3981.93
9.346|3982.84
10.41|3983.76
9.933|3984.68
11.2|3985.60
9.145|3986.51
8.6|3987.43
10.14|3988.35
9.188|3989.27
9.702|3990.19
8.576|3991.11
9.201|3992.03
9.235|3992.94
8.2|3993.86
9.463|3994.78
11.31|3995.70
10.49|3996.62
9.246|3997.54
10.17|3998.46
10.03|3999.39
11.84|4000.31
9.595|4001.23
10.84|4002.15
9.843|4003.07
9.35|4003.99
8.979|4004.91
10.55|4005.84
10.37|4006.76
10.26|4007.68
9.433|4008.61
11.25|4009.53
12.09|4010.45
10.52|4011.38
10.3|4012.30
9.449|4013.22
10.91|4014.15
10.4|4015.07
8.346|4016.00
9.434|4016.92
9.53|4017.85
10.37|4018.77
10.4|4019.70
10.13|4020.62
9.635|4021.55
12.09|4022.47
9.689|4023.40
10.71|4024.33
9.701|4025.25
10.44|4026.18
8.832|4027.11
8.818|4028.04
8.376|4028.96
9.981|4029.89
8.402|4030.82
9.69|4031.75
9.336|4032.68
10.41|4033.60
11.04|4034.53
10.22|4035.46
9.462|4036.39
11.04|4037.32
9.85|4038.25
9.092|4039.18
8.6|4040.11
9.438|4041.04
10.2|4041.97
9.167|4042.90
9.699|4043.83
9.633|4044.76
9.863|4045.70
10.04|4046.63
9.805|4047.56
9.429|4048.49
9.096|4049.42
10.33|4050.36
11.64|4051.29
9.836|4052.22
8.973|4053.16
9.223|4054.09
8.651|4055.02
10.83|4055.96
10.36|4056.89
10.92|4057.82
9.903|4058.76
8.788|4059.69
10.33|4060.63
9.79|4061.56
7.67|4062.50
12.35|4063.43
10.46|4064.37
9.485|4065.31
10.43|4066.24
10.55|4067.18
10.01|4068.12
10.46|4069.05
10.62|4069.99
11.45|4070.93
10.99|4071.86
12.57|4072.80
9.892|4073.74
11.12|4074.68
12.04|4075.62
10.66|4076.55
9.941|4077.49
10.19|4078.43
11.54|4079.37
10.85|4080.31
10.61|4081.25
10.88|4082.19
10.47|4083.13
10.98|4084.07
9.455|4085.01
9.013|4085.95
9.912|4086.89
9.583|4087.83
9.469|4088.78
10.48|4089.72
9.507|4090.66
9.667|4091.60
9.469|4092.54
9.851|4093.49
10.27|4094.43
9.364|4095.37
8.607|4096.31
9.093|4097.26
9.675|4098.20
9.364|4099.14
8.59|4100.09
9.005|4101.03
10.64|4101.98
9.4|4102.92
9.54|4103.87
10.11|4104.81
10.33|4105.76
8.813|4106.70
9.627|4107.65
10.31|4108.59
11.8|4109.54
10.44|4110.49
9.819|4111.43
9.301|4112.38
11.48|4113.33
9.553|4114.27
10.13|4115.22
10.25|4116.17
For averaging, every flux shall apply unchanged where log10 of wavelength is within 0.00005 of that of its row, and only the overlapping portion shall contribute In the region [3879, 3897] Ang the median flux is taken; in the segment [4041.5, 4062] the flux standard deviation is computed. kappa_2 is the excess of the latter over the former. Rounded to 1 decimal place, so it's -8.8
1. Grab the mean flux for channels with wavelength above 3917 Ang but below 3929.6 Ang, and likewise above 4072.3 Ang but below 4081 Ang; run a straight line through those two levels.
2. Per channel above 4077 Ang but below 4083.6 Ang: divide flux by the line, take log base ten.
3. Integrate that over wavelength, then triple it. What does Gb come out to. -0.3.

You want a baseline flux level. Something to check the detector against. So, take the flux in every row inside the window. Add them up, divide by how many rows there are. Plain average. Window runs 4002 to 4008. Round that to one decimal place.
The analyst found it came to 10.0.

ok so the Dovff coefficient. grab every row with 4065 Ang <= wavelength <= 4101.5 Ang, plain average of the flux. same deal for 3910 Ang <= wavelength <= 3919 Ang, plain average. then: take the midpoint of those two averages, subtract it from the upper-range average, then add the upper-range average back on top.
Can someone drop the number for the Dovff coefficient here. 10.2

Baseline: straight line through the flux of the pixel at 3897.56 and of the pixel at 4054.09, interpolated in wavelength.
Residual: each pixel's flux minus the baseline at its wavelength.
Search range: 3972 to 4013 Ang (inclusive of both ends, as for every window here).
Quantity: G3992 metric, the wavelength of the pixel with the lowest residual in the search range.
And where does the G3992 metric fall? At 3993.86 Ang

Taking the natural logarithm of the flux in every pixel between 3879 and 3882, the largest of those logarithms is 2.39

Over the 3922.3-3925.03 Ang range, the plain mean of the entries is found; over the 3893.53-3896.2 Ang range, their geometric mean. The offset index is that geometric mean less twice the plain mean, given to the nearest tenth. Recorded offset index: -9.4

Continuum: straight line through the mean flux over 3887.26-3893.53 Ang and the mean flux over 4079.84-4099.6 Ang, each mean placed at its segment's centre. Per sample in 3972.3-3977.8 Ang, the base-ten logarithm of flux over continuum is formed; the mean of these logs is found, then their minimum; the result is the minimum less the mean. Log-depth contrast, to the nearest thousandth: -0.032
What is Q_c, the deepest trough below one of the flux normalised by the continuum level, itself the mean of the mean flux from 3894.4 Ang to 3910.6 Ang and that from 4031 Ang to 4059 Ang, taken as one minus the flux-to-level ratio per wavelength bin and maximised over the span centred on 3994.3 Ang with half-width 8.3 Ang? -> 0.166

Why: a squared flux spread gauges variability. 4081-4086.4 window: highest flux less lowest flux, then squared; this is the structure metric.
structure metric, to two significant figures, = 3.9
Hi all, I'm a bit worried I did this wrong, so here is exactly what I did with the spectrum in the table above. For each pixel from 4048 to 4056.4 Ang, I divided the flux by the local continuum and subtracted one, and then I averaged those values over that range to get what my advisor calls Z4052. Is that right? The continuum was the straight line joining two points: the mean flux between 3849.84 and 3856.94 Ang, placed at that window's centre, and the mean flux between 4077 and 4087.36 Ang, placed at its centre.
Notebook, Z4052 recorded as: -0.044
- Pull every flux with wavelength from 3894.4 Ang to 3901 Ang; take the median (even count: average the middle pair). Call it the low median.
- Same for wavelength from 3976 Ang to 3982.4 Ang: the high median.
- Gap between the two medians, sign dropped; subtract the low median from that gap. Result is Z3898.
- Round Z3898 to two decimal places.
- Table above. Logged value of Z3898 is -9.44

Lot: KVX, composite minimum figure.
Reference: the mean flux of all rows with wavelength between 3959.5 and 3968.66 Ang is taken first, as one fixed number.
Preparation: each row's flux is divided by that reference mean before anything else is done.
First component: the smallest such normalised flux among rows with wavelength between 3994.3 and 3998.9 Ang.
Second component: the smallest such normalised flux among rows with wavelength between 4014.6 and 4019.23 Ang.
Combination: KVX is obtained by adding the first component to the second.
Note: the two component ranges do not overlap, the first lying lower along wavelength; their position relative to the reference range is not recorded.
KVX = 1.91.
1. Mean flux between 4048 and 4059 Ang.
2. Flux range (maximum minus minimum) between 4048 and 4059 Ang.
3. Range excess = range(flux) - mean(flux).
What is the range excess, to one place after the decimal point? -6.9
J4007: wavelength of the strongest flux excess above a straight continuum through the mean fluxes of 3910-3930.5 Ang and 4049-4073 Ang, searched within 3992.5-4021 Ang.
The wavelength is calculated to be 4010.45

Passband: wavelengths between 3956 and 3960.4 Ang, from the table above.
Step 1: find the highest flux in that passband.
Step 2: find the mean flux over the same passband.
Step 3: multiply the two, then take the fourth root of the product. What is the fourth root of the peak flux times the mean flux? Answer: 3.33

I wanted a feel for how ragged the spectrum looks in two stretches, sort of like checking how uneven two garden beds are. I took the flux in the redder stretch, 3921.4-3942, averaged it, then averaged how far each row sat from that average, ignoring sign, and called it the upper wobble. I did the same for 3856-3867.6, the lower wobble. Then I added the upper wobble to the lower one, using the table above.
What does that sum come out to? 1.17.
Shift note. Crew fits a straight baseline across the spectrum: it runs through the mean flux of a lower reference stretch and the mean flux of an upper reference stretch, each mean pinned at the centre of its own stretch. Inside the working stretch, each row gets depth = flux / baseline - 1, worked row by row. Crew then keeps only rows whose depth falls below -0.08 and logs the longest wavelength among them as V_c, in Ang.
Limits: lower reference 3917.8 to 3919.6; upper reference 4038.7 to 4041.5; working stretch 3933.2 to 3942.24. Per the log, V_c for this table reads 3939.97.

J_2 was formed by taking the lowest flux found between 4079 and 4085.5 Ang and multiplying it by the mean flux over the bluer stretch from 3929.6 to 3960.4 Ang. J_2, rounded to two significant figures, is 89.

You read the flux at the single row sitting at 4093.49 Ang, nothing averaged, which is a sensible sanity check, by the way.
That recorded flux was 9.851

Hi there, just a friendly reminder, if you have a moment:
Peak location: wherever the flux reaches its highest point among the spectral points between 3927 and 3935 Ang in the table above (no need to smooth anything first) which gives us 3928.20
